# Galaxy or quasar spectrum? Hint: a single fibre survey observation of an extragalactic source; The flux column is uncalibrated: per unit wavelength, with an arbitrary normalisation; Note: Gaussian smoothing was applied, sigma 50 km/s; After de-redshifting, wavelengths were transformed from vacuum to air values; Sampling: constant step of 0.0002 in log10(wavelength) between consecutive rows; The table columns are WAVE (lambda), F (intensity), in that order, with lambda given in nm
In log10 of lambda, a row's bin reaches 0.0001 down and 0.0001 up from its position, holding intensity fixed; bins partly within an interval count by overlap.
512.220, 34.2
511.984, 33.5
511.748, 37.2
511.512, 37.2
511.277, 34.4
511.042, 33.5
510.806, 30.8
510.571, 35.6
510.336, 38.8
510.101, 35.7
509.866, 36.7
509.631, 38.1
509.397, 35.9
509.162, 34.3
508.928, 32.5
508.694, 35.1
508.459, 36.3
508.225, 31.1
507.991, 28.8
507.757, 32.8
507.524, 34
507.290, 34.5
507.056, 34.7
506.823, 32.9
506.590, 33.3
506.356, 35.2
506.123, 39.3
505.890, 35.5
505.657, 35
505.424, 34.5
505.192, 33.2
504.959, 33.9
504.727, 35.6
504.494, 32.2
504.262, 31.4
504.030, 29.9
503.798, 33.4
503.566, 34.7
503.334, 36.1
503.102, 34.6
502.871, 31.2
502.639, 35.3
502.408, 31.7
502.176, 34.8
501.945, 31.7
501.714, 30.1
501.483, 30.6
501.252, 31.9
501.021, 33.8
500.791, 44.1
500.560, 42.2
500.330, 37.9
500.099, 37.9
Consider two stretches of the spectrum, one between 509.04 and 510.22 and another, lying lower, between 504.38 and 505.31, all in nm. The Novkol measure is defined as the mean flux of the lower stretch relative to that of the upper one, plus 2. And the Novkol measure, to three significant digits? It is 2.93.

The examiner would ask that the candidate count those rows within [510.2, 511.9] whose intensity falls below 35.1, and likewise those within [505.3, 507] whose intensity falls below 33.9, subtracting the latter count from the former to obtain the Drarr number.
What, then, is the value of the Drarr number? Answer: 1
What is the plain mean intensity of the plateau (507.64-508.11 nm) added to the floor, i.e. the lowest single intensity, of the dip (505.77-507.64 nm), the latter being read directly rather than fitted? 63.7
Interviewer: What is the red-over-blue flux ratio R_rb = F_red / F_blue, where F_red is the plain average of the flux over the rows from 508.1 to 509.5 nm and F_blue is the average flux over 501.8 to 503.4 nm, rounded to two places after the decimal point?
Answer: 1.02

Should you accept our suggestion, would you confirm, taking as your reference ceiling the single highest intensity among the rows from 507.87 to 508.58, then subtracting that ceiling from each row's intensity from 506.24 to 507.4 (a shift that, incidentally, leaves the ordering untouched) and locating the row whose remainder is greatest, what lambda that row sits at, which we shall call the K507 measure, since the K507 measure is 506.356 nm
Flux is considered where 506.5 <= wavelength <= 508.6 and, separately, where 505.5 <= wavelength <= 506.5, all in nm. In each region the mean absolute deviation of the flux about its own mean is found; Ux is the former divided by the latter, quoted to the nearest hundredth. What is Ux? 1.02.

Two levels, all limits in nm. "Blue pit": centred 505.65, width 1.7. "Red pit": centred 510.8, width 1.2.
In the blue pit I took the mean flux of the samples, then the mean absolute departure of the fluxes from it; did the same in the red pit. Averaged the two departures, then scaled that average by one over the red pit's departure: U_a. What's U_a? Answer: 0.80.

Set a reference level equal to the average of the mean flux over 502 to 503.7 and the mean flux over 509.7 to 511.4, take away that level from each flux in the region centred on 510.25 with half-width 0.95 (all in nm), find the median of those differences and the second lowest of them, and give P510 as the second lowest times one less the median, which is 0.25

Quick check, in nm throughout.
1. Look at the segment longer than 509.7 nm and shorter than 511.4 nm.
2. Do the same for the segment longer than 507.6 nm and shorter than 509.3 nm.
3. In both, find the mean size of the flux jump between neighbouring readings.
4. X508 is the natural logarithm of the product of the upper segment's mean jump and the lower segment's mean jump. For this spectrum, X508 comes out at 2.01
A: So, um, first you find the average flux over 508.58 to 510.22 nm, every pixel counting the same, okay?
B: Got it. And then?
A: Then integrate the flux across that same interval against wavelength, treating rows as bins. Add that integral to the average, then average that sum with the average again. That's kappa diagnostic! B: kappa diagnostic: 65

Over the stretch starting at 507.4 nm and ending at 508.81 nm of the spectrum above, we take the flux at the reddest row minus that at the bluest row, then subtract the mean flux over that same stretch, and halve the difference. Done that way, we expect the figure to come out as -16.0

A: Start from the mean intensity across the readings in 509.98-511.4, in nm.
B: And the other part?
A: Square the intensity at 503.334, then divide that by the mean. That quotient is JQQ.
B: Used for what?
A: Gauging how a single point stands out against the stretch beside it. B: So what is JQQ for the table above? 37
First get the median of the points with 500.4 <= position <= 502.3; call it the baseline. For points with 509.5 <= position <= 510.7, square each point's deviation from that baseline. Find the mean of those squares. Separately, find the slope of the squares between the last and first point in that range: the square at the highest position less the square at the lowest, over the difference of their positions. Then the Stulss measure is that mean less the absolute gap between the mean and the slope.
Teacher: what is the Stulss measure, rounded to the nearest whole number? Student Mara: -21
